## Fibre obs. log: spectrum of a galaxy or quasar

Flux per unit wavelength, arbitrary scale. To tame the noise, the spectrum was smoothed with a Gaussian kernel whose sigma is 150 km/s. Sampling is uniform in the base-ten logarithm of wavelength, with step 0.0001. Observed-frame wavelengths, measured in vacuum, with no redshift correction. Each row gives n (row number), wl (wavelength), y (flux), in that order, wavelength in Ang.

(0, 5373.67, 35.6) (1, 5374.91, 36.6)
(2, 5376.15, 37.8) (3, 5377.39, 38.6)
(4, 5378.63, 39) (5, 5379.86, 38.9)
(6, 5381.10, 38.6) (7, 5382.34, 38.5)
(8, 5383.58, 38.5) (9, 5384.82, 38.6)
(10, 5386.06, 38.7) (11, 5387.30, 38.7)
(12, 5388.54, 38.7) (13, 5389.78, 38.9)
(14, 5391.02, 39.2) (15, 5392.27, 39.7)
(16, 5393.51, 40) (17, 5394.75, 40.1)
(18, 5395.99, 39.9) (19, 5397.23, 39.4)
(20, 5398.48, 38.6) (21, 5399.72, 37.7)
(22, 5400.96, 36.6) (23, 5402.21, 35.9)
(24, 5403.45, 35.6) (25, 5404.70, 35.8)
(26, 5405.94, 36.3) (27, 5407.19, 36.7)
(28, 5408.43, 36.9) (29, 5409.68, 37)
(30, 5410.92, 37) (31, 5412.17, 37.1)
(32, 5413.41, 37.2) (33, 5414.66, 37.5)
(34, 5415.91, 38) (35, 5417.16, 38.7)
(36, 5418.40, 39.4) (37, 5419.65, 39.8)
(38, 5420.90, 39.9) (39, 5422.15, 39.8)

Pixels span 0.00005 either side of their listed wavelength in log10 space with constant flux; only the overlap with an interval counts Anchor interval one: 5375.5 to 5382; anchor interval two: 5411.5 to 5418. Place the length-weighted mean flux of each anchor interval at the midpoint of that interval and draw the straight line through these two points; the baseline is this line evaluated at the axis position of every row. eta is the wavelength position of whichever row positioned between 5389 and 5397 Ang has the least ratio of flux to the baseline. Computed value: 5389.78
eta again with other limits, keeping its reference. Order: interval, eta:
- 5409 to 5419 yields 5409.68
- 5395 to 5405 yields 5403.45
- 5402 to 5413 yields 5403.45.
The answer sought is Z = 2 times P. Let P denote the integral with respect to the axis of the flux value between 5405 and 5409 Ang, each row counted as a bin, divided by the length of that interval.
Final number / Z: 73.2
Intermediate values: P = 36.6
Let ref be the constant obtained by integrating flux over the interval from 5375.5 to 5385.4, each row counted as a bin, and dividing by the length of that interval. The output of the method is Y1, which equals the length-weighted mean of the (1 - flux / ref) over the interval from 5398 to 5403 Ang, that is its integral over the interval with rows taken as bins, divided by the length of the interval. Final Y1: 0.038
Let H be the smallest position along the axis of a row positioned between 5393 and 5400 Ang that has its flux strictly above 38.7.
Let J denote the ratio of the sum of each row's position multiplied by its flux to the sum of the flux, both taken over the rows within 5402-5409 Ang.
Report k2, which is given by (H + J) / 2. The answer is 5399.4 Ang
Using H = 5393.51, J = 5405.3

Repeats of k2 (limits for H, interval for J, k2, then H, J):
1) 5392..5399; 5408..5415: 5401.9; 5392.27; 5411.6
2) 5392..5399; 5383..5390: 5389.5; 5392.27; 5386.7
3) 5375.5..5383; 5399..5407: 5390.7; 5378.63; 5402.8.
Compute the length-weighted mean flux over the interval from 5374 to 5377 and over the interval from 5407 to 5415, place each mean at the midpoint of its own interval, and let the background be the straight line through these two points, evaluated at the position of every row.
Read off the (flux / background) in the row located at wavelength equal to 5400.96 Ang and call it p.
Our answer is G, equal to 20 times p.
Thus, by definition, 19.7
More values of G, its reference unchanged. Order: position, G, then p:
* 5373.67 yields 19.2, 0.96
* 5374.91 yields 19.7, 0.99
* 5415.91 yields 20.5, 1.02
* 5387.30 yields 20.9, 1.04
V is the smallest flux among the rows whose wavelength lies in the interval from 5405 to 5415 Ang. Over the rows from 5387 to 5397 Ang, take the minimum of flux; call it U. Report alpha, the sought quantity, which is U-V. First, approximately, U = 38.7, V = 36.3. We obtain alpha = 2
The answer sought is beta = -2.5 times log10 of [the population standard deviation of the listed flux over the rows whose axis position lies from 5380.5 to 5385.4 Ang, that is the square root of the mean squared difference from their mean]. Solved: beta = 3.3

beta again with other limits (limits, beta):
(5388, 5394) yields 0.8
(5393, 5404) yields -0.6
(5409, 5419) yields 0.2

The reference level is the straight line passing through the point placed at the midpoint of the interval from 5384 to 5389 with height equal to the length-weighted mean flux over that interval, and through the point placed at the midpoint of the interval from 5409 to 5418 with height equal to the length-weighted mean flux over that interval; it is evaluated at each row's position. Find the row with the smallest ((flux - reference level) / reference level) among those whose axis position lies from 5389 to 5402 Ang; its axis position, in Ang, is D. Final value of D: 5400.96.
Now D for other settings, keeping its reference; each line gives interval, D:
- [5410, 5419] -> 5410.92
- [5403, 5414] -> 5403.45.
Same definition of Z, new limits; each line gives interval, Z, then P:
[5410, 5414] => 74.3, 37.2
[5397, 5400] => 77.0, 38.5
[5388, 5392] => 77.9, 38.9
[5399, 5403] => 73.5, 36.8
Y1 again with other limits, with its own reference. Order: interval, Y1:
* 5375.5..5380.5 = 0.000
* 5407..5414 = 0.040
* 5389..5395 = -0.025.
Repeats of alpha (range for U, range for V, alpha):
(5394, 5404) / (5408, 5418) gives -1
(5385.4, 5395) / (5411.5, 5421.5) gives 2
